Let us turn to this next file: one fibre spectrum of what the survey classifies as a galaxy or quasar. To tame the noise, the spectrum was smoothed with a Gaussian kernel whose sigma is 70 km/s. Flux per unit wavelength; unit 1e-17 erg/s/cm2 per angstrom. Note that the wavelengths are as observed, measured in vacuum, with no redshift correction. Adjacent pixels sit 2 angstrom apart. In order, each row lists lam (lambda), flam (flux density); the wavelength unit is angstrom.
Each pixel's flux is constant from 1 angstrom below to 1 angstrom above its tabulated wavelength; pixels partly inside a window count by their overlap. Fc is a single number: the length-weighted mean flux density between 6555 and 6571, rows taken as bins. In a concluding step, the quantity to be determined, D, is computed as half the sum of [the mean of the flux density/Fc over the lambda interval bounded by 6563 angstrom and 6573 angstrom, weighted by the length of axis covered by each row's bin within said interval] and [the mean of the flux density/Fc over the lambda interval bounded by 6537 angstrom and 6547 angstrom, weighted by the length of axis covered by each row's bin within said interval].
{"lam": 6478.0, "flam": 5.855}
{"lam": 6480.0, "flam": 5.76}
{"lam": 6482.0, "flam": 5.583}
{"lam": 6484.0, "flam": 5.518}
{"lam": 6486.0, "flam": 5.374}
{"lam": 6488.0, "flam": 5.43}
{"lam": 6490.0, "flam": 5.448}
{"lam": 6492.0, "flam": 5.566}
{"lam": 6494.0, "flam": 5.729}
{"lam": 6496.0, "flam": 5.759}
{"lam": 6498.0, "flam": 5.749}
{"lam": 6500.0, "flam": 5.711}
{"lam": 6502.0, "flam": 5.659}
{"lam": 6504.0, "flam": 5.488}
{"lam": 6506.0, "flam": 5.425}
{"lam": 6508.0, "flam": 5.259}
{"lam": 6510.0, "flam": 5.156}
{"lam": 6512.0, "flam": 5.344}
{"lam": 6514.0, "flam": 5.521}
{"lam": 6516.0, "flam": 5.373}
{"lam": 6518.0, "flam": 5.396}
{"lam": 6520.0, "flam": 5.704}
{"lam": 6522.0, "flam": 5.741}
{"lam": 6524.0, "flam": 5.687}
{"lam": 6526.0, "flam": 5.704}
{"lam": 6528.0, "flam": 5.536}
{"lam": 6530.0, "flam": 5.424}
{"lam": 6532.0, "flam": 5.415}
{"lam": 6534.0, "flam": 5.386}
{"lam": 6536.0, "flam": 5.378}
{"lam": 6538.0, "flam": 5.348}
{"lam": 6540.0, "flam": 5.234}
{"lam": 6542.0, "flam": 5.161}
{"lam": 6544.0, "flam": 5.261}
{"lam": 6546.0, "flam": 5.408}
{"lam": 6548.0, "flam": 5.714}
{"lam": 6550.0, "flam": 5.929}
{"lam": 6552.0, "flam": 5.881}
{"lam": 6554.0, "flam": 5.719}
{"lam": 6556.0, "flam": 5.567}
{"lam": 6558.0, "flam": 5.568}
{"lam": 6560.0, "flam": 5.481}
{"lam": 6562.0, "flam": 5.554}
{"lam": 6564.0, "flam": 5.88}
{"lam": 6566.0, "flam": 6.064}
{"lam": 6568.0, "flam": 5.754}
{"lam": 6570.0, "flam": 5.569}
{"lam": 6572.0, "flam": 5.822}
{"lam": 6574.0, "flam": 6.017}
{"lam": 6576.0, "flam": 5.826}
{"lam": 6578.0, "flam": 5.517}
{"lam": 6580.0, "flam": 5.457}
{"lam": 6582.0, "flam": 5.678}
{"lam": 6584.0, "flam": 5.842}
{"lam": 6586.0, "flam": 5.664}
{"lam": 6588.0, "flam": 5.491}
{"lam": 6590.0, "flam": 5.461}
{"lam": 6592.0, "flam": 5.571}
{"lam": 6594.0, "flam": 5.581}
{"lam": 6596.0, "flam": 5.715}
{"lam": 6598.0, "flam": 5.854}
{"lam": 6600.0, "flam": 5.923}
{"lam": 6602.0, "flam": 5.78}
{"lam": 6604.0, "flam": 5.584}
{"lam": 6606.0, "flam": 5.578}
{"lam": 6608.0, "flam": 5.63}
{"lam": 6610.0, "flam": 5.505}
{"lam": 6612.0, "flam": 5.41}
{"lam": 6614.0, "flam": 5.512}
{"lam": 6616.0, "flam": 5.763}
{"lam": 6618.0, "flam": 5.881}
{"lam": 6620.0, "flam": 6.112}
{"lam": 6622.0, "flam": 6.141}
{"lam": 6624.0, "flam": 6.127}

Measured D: 0.977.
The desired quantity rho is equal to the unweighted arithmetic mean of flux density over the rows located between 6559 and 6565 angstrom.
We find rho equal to 5.64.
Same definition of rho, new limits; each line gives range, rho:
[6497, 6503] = 5.71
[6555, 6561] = 5.54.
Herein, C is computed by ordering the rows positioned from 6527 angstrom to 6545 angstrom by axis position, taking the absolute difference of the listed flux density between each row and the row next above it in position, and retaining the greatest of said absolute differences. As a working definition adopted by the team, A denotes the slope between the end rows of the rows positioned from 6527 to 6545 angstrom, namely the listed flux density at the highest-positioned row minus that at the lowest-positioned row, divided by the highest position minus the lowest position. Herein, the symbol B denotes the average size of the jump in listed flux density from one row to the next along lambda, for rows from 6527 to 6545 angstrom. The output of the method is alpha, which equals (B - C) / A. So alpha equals 3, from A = -0.02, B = 0.059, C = 0.114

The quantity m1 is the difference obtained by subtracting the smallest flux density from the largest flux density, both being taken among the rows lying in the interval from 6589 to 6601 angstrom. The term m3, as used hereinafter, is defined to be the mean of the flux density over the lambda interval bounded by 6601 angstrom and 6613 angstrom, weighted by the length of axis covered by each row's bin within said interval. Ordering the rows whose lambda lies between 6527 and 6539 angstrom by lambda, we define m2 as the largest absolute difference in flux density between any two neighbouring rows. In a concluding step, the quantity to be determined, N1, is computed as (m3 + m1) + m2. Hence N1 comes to 6.16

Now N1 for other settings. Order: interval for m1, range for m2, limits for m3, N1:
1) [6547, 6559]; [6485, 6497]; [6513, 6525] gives 6.10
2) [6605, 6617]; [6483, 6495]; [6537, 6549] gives 5.87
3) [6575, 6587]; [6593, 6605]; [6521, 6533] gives 6.17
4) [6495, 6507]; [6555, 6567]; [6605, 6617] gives 6.23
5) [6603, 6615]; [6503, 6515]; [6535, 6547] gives 5.71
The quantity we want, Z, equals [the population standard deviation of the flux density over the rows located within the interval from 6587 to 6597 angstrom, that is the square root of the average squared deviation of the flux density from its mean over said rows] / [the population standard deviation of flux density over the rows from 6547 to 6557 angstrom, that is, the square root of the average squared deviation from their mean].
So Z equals 0.7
